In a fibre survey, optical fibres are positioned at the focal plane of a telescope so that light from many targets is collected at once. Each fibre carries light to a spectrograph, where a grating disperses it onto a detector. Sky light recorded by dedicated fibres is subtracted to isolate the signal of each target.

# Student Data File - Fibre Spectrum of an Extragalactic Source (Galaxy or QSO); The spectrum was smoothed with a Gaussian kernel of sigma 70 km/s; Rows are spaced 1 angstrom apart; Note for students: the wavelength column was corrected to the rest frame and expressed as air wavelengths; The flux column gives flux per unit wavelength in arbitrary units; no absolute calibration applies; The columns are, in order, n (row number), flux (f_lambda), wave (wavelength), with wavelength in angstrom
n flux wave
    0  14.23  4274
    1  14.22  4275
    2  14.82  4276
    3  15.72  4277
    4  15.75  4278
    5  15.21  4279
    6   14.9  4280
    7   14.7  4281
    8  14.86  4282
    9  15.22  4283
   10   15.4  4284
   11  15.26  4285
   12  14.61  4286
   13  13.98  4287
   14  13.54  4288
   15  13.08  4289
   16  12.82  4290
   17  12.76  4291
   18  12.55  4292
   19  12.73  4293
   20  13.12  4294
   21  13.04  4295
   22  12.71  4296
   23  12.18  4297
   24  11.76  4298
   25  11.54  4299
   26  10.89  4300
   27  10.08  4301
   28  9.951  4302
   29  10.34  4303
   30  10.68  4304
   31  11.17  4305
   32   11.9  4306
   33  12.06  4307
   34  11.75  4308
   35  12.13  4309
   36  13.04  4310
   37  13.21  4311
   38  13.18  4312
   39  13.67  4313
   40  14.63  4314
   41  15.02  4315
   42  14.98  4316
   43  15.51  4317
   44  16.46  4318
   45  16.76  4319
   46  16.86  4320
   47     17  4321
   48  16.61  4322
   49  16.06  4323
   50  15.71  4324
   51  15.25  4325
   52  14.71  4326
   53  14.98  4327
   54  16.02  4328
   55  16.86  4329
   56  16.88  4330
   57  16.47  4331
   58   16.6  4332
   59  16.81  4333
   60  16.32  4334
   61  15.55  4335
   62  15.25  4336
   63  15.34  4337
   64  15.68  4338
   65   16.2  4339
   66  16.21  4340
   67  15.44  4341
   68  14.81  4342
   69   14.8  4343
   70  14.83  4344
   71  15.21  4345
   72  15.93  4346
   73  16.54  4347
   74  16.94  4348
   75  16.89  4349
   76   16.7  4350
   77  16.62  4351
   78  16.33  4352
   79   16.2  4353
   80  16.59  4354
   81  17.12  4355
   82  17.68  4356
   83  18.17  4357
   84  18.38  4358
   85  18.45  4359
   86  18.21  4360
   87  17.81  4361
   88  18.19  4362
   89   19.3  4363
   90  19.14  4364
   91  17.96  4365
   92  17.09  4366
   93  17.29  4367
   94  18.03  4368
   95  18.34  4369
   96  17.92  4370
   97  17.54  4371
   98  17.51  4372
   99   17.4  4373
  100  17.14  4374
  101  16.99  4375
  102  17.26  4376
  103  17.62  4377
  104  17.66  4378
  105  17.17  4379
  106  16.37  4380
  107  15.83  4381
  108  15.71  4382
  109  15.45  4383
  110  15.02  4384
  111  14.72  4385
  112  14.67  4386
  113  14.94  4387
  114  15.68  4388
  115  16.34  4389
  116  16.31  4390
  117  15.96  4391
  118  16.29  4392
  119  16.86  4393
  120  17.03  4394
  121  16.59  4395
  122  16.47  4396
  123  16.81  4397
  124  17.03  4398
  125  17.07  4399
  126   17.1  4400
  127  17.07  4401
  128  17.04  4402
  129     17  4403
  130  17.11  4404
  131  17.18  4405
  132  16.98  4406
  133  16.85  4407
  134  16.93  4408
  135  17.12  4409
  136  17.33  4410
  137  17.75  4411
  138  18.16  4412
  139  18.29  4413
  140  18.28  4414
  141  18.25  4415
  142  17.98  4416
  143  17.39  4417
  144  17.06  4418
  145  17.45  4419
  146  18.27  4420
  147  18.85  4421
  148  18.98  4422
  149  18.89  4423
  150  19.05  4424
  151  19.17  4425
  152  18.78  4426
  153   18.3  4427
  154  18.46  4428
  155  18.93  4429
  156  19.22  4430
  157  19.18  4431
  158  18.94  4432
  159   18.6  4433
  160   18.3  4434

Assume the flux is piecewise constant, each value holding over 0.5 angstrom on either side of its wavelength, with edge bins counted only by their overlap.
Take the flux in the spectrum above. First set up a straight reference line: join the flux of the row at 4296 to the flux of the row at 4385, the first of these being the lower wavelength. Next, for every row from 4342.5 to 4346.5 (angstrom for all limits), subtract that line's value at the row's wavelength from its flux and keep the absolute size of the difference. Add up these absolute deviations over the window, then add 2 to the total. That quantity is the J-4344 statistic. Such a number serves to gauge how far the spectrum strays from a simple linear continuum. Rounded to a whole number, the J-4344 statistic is 8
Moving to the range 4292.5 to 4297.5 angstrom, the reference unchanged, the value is 3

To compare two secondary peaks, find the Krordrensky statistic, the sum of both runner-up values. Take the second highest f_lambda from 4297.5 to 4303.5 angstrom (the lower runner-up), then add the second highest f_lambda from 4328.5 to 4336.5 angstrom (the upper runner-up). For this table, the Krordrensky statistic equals 28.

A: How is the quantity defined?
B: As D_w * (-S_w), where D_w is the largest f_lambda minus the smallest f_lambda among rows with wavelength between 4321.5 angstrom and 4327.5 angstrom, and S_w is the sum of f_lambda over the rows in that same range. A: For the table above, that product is -177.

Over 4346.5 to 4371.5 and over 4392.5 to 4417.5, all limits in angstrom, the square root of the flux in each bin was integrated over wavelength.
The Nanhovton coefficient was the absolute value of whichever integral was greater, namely 104.8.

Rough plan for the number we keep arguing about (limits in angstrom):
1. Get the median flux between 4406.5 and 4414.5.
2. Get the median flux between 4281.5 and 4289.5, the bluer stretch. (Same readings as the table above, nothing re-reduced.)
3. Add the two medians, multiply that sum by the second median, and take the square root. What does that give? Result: 21.8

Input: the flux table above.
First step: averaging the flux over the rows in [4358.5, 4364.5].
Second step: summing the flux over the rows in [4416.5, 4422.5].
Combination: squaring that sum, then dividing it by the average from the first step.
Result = 630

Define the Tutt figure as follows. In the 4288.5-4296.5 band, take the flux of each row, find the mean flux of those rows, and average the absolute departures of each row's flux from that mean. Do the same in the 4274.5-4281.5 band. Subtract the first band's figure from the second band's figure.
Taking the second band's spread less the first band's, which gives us 0.3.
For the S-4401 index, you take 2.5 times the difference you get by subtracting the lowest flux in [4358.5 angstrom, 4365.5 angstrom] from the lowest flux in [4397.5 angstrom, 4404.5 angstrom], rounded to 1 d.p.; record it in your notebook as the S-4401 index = -2.0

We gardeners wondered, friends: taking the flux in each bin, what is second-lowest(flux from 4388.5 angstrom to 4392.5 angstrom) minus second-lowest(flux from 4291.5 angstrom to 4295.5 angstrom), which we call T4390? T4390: 3.6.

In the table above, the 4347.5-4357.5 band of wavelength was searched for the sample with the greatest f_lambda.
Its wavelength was 4357 angstrom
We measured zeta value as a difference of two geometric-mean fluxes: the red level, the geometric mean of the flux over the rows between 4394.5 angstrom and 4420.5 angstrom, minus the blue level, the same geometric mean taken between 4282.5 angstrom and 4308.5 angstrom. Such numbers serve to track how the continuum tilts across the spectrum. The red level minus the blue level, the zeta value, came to 4.9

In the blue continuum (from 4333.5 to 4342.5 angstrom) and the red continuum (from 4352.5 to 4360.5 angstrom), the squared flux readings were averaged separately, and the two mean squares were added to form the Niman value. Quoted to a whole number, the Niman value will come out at 555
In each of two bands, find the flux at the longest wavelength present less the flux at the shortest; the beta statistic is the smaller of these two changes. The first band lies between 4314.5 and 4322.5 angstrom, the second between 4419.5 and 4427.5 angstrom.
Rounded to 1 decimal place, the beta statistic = 0.0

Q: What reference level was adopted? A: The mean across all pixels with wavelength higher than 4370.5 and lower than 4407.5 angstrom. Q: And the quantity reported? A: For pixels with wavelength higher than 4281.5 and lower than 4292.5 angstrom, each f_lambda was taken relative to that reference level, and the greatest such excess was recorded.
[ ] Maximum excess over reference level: -1.2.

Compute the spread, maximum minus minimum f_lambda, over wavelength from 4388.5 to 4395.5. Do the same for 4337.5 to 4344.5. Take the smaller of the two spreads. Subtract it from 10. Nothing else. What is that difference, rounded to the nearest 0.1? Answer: 8.9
